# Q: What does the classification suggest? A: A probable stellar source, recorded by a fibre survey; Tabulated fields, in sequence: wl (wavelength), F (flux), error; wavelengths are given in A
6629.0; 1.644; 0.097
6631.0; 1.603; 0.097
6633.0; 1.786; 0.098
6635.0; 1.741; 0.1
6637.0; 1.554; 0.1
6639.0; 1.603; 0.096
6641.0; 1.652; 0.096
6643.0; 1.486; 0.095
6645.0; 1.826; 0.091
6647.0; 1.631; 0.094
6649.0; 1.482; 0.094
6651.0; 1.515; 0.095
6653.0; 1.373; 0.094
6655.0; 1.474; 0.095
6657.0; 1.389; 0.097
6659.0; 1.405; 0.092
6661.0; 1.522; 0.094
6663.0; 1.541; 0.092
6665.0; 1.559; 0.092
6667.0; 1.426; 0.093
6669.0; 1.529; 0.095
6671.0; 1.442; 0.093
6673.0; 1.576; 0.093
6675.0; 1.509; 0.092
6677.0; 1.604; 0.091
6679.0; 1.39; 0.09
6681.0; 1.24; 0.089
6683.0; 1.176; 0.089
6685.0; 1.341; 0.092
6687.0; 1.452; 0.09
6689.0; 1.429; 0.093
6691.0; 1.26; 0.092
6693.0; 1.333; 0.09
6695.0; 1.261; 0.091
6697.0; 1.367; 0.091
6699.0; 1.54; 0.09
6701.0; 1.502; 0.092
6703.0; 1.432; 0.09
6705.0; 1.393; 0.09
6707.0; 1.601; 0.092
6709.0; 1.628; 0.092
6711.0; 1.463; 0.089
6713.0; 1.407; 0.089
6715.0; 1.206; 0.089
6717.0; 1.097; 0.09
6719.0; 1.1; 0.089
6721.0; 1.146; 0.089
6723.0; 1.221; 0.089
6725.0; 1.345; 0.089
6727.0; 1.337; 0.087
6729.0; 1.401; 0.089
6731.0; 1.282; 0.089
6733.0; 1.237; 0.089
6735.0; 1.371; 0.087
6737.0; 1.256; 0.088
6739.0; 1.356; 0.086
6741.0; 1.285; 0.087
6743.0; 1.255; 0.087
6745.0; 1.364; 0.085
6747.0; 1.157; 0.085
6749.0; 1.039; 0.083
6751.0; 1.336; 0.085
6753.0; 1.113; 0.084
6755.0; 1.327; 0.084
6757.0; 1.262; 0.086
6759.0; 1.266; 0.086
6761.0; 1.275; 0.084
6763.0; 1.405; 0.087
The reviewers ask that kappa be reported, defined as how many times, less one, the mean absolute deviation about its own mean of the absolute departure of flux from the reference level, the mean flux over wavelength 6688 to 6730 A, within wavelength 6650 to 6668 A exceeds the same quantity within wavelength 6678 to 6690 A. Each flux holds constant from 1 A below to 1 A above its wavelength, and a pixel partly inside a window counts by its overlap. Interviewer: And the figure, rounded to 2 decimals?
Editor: 0.36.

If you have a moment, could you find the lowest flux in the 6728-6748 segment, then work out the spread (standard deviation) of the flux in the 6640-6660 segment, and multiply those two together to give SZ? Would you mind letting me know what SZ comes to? 0.16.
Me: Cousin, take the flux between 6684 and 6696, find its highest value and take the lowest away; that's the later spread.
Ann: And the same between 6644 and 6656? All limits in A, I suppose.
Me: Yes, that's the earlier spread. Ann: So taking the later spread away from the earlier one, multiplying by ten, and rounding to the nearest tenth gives 2.6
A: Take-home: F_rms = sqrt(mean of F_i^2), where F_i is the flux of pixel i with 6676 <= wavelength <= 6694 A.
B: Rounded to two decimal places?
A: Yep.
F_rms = 1.36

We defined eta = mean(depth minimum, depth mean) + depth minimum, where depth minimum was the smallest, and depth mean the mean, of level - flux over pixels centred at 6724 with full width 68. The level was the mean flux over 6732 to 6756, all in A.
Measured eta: -0.58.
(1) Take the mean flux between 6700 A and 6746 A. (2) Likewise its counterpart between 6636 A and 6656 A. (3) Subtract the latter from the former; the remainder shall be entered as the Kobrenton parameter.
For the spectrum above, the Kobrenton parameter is -0.225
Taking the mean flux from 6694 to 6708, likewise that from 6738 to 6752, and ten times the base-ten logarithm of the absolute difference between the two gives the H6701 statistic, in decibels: -7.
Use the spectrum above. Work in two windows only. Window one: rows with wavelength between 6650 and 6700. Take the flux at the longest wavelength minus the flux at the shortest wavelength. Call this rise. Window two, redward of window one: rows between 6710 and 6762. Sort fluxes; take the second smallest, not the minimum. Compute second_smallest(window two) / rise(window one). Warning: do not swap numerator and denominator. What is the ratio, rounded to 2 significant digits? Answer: 44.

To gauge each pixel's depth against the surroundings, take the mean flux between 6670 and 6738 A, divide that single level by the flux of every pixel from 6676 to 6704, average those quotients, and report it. 0.99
